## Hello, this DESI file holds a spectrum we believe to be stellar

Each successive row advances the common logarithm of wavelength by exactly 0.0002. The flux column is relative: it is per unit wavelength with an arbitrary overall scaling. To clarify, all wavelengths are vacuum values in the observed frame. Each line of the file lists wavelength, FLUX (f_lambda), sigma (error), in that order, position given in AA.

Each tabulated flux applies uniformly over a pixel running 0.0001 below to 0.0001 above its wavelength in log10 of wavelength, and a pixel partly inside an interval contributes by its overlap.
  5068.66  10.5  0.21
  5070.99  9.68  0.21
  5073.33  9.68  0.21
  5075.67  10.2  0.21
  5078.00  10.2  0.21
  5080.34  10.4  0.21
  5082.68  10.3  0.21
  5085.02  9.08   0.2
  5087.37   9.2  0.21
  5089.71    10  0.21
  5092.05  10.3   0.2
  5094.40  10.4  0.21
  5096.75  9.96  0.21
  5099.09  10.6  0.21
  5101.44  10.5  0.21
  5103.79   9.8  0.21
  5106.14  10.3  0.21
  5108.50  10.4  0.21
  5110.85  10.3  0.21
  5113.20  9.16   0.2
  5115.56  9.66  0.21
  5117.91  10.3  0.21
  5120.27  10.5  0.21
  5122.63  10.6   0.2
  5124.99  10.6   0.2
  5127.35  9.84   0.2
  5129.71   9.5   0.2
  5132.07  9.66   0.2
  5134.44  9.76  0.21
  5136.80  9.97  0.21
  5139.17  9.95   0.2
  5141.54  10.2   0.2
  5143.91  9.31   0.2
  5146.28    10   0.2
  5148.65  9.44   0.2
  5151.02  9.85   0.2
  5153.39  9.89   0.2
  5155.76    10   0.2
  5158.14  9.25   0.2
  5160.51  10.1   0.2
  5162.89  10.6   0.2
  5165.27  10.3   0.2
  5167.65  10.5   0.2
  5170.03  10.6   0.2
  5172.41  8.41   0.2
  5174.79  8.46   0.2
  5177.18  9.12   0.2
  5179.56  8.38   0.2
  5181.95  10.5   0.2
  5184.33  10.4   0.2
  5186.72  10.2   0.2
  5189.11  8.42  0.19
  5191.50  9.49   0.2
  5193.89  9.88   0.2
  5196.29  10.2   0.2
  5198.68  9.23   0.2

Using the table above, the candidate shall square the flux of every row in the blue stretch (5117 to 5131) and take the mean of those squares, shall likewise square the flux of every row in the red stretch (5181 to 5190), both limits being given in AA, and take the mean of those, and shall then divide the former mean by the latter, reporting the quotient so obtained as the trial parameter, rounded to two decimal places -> 1.06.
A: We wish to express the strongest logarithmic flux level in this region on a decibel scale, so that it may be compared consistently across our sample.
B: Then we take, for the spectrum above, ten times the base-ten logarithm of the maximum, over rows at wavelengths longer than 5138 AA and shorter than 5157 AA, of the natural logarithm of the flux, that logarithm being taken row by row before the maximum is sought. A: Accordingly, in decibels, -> 3.66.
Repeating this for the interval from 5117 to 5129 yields 3.73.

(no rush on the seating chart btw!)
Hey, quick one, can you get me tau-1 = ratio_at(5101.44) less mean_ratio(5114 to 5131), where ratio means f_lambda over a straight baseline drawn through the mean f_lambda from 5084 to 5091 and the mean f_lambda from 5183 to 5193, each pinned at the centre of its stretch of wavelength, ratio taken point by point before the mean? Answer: 0.04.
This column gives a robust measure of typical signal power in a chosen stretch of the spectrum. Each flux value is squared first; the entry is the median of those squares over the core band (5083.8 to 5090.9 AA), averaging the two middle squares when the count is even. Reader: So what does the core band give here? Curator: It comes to 85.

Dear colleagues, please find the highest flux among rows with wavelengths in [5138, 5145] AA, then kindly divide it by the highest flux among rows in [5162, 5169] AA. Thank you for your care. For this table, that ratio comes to 0.96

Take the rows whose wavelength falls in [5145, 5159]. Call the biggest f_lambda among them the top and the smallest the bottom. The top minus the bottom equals 0.75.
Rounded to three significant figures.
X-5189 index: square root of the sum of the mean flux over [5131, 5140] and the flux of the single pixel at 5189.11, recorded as 4.27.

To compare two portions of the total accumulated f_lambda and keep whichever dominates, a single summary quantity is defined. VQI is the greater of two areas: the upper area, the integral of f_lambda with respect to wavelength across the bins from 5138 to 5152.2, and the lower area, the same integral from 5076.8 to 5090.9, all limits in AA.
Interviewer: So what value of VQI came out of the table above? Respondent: 139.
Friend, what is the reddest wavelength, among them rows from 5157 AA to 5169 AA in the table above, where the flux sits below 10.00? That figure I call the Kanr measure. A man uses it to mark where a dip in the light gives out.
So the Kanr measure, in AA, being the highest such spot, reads 5158.14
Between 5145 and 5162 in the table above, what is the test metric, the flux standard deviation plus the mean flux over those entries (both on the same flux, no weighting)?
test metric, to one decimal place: 10.1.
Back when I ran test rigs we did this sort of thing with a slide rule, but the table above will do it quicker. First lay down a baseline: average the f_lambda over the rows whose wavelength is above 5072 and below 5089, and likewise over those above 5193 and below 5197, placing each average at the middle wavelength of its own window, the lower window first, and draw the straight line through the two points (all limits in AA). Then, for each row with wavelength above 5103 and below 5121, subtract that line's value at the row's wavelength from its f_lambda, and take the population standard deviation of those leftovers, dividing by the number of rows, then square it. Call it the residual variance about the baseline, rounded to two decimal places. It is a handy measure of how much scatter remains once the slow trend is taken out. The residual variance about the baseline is 0.19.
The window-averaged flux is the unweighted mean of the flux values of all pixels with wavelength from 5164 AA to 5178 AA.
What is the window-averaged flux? 9.6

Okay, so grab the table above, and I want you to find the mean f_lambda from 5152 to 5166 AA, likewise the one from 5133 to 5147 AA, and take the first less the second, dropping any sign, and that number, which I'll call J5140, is 0.16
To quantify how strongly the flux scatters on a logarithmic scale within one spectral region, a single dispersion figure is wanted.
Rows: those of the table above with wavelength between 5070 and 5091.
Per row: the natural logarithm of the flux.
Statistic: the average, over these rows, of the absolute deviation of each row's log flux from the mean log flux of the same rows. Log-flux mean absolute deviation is 0.041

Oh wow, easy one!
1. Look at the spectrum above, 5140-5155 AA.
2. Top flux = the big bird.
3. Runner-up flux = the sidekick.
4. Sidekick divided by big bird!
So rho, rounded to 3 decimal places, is 0.980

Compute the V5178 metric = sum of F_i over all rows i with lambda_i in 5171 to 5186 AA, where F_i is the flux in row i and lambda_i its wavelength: 55.3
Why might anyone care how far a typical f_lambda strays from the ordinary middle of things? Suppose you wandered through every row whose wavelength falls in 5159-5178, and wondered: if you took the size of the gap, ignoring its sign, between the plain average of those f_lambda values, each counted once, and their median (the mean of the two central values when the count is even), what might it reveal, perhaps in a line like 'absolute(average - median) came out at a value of 0.44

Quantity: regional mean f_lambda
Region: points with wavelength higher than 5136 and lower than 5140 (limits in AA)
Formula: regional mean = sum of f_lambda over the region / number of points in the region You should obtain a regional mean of 10.0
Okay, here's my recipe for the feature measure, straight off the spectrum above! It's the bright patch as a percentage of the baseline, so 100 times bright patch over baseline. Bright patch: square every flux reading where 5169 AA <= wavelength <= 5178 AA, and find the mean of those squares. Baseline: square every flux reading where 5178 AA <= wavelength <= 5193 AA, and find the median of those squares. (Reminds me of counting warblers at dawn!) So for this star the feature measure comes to 87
